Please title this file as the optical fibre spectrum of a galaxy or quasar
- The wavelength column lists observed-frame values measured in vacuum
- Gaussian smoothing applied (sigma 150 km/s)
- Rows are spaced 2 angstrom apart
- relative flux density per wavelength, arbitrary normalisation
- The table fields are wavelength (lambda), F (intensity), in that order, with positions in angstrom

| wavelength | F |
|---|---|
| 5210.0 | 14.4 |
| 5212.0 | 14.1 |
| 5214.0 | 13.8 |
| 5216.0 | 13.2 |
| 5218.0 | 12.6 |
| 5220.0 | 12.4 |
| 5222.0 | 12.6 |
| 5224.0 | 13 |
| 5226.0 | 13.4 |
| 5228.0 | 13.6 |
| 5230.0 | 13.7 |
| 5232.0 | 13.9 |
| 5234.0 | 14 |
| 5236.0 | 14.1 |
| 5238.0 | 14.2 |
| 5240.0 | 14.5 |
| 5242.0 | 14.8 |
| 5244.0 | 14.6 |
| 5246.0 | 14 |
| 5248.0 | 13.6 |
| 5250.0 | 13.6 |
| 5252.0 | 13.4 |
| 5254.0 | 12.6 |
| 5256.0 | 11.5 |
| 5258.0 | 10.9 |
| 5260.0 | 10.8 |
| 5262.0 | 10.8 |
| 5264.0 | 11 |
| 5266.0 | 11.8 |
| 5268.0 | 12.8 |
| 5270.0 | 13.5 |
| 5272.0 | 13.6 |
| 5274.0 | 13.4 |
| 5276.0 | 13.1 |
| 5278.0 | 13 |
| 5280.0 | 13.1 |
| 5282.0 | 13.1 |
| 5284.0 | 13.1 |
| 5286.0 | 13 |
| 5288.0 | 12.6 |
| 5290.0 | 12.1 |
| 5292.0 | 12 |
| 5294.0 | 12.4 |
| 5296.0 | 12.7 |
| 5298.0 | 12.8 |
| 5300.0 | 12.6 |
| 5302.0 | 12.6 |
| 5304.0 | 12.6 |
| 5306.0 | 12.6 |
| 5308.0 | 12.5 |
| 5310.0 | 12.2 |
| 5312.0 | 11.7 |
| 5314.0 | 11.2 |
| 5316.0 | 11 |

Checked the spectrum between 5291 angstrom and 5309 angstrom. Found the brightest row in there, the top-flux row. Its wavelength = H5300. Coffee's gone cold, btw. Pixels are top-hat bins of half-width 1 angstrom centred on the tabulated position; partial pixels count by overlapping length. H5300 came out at 5298.0 angstrom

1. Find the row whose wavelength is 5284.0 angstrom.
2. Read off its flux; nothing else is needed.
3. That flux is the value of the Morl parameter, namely 13.1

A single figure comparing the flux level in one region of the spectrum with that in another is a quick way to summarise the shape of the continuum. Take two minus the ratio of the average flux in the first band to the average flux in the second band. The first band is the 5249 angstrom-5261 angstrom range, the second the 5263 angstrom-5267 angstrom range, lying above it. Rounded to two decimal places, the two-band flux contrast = 0.94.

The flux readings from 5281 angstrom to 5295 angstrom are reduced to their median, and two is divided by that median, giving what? 0.159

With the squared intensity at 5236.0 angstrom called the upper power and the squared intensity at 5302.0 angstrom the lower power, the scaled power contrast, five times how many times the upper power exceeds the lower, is 6.3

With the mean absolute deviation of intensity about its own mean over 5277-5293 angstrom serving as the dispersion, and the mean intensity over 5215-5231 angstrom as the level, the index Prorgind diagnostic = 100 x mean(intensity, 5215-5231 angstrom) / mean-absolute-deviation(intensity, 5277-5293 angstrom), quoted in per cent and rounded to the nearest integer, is 3371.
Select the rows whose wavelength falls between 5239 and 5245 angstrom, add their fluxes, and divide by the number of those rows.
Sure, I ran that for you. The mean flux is 14.6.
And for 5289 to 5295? 12.2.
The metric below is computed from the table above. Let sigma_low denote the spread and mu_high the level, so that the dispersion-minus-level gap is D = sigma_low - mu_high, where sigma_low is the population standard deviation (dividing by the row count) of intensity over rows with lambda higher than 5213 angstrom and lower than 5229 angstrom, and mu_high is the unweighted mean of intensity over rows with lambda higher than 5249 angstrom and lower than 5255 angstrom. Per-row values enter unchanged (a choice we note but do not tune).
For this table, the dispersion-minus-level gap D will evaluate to -12.7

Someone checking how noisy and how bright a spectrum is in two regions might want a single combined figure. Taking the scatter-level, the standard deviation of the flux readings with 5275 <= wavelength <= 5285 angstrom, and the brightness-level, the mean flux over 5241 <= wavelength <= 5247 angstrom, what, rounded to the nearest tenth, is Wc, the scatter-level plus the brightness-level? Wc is 14.5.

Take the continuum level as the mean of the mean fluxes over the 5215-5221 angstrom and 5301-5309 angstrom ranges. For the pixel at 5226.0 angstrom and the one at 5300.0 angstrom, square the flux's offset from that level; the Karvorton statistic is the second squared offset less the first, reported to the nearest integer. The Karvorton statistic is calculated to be -1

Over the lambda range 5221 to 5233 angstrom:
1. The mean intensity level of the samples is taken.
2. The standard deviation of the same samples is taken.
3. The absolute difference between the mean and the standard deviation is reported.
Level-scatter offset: 12.9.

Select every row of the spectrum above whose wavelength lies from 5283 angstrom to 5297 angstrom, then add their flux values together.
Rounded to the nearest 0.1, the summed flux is 87.9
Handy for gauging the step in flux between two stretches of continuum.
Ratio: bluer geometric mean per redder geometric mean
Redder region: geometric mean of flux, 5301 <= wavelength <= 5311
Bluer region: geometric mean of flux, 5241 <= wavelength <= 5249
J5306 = 1.14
